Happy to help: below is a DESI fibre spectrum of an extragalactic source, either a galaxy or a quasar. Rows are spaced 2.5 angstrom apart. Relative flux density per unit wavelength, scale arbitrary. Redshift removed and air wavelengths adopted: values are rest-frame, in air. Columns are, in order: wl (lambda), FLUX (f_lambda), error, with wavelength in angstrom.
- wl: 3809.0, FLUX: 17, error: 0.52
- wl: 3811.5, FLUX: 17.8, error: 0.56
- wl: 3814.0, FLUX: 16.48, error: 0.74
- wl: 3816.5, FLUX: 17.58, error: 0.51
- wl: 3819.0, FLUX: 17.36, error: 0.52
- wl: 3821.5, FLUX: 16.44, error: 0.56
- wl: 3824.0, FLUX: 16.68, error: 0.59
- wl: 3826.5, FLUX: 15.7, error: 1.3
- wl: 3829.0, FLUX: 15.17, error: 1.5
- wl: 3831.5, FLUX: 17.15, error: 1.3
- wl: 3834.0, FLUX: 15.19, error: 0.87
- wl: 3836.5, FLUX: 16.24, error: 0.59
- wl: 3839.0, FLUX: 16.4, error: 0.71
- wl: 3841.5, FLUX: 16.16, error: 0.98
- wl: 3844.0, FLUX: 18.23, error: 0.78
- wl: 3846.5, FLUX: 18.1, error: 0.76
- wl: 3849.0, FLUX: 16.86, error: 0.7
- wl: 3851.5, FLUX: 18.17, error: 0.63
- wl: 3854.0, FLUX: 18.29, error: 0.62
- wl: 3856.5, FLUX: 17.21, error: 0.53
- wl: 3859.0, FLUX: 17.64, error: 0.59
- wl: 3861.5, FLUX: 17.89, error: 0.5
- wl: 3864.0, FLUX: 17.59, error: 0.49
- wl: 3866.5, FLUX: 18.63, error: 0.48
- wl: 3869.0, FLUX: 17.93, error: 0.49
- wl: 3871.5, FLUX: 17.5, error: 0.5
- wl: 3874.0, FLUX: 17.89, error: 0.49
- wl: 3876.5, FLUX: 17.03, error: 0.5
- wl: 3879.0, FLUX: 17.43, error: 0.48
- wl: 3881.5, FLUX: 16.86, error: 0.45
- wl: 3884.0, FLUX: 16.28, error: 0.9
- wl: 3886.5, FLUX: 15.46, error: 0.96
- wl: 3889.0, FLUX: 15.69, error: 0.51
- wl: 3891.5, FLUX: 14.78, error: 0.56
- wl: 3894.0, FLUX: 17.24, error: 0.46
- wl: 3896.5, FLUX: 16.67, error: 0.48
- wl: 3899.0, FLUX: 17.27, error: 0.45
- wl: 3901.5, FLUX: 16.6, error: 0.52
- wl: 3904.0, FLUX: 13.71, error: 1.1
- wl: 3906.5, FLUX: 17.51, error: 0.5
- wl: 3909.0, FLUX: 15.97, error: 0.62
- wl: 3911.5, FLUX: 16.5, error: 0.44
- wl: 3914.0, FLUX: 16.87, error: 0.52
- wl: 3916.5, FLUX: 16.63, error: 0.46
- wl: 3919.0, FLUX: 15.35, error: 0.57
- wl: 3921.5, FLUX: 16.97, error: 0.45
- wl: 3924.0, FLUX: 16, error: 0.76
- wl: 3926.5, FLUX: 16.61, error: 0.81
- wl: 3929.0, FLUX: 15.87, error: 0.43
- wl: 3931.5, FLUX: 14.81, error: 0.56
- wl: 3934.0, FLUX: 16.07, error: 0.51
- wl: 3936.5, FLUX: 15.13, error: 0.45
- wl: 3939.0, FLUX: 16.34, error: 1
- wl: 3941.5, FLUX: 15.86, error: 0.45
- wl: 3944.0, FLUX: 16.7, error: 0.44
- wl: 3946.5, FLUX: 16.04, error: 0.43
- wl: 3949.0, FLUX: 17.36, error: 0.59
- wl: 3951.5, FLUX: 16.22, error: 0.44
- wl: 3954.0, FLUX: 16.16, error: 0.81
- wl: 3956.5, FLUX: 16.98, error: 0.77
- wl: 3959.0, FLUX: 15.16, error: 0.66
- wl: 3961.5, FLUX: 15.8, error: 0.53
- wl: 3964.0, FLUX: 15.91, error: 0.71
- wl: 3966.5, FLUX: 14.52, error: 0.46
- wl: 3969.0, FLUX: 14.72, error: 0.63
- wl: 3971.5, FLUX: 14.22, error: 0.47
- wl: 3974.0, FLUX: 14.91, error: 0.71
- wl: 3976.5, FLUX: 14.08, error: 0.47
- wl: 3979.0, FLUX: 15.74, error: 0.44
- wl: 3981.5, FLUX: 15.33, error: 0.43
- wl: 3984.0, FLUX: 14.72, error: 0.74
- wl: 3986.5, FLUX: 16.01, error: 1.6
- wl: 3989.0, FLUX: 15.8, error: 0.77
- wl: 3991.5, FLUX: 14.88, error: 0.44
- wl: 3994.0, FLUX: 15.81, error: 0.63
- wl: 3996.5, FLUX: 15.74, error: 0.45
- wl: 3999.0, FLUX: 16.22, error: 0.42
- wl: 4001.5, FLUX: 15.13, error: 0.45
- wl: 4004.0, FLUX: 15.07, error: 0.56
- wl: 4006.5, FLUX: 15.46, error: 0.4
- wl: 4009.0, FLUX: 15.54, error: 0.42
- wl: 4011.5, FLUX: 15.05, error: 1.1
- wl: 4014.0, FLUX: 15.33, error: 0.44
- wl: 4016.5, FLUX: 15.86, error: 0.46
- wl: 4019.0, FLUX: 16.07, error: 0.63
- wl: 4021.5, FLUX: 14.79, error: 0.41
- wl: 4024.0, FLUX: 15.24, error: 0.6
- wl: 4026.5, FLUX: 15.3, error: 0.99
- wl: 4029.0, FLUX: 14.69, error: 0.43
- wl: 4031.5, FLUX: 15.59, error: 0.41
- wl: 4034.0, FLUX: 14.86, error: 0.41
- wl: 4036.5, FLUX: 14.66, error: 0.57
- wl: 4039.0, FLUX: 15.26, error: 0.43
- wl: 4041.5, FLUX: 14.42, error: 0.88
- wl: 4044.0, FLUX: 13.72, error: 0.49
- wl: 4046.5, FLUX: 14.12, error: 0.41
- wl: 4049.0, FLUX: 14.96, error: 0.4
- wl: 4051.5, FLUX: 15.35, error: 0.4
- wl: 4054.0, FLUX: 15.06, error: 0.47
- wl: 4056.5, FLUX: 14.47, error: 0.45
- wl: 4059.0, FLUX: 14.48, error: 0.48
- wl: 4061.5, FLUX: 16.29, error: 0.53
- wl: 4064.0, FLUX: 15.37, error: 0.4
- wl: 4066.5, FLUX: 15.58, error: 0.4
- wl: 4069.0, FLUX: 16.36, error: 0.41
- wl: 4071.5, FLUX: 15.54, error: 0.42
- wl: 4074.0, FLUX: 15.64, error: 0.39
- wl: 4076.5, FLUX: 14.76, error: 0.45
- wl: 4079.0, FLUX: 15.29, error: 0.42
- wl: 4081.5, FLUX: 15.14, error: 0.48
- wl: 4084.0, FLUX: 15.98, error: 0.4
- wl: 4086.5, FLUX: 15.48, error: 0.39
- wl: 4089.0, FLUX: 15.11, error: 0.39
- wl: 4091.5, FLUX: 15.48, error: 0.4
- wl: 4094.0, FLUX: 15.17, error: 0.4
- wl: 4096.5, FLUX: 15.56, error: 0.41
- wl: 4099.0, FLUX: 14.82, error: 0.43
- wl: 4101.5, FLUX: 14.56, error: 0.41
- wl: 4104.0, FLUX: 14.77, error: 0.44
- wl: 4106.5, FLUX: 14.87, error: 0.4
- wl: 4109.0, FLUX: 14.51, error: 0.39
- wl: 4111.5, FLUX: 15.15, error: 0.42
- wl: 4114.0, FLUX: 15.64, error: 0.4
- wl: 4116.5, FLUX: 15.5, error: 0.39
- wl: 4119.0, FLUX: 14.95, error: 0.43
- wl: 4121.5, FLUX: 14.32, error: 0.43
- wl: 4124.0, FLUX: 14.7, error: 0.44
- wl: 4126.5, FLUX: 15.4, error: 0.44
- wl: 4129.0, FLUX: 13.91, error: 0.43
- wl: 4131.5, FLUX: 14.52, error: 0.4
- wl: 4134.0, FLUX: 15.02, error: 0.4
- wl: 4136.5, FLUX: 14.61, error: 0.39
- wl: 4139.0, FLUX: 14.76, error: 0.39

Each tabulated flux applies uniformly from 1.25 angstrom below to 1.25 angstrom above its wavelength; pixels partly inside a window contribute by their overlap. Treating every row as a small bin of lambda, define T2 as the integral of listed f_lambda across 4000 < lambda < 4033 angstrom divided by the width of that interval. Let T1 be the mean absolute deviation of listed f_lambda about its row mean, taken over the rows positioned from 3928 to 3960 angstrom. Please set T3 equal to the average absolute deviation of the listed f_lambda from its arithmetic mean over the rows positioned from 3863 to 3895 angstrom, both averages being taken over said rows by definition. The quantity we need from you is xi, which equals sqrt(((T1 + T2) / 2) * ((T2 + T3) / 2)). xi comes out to 8.01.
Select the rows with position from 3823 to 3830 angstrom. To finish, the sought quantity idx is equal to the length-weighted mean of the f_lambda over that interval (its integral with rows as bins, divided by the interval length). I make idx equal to 15.8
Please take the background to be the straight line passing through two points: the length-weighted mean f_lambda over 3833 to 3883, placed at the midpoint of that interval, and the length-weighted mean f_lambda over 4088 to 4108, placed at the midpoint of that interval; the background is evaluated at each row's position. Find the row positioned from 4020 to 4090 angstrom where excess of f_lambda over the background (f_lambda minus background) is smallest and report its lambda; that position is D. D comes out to 4044.0 angstrom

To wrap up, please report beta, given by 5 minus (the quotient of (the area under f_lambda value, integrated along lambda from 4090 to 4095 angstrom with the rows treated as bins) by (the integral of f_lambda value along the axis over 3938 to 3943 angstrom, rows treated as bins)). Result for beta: 4.05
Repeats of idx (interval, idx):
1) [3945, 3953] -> 16.5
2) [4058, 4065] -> 15.4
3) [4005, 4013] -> 15.3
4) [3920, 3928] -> 16.5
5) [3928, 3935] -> 15.6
